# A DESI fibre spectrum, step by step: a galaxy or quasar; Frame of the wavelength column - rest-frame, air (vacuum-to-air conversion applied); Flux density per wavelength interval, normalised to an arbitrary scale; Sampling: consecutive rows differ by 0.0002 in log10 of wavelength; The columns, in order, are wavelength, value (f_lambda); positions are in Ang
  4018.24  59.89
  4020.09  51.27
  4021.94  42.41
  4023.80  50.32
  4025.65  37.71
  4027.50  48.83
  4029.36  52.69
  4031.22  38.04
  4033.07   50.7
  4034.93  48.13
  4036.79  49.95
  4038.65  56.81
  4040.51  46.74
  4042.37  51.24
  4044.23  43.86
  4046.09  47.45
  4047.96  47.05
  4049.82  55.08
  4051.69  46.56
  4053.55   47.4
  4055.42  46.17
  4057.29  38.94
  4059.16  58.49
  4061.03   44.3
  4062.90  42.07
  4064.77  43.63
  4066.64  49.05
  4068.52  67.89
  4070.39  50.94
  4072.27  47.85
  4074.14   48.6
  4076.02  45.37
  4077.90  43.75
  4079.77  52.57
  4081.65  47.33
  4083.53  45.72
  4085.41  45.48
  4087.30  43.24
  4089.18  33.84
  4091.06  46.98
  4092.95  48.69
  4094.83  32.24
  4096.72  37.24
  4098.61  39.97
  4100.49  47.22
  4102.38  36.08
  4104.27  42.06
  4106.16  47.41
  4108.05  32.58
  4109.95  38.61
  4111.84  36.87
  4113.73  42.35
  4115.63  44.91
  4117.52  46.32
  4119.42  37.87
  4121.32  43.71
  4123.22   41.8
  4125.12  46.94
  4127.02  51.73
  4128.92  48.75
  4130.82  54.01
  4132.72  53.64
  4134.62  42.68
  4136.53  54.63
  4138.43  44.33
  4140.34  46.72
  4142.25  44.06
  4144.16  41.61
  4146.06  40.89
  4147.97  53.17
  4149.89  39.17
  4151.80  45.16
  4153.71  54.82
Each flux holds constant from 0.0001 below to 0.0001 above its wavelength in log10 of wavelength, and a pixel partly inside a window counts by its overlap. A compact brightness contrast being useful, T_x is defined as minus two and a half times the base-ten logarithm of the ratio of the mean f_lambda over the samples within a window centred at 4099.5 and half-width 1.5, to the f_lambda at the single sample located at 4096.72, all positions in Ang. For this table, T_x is -0.2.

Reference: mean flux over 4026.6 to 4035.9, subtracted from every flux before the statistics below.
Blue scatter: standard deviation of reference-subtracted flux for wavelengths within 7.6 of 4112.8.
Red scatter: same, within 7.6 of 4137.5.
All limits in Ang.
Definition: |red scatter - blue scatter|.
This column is 0.3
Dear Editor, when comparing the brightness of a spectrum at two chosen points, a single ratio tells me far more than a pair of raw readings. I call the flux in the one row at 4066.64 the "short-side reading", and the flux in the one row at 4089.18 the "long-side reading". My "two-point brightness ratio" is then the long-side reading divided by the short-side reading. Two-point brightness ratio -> 0.69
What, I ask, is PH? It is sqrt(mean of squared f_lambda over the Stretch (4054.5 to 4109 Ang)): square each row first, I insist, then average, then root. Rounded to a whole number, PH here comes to 46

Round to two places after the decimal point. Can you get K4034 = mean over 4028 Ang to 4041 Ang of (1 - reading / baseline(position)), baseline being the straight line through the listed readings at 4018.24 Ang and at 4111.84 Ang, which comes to 0.12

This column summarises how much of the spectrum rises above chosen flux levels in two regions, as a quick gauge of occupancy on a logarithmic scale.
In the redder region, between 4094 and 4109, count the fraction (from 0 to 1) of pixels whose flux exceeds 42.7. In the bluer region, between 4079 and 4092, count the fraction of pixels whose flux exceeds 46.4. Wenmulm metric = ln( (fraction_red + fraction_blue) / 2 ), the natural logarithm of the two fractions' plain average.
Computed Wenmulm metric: -1.08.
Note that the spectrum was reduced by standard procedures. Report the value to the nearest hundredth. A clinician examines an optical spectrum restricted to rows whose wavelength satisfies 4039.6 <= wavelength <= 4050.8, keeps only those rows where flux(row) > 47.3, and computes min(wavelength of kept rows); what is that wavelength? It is 4042.37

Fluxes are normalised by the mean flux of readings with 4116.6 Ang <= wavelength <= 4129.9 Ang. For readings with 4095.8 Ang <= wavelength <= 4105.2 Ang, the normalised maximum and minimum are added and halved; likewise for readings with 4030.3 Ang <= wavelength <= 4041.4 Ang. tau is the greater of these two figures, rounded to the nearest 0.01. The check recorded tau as 1.05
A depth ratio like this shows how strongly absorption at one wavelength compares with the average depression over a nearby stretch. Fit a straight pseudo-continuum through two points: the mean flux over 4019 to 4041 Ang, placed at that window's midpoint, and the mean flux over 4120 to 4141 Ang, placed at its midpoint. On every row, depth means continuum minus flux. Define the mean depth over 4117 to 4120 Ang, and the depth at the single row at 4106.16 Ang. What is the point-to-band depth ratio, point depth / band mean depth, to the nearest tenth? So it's 0.1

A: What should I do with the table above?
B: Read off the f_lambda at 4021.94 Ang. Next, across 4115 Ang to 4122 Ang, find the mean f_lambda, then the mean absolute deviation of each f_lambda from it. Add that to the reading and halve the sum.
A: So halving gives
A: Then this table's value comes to 23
